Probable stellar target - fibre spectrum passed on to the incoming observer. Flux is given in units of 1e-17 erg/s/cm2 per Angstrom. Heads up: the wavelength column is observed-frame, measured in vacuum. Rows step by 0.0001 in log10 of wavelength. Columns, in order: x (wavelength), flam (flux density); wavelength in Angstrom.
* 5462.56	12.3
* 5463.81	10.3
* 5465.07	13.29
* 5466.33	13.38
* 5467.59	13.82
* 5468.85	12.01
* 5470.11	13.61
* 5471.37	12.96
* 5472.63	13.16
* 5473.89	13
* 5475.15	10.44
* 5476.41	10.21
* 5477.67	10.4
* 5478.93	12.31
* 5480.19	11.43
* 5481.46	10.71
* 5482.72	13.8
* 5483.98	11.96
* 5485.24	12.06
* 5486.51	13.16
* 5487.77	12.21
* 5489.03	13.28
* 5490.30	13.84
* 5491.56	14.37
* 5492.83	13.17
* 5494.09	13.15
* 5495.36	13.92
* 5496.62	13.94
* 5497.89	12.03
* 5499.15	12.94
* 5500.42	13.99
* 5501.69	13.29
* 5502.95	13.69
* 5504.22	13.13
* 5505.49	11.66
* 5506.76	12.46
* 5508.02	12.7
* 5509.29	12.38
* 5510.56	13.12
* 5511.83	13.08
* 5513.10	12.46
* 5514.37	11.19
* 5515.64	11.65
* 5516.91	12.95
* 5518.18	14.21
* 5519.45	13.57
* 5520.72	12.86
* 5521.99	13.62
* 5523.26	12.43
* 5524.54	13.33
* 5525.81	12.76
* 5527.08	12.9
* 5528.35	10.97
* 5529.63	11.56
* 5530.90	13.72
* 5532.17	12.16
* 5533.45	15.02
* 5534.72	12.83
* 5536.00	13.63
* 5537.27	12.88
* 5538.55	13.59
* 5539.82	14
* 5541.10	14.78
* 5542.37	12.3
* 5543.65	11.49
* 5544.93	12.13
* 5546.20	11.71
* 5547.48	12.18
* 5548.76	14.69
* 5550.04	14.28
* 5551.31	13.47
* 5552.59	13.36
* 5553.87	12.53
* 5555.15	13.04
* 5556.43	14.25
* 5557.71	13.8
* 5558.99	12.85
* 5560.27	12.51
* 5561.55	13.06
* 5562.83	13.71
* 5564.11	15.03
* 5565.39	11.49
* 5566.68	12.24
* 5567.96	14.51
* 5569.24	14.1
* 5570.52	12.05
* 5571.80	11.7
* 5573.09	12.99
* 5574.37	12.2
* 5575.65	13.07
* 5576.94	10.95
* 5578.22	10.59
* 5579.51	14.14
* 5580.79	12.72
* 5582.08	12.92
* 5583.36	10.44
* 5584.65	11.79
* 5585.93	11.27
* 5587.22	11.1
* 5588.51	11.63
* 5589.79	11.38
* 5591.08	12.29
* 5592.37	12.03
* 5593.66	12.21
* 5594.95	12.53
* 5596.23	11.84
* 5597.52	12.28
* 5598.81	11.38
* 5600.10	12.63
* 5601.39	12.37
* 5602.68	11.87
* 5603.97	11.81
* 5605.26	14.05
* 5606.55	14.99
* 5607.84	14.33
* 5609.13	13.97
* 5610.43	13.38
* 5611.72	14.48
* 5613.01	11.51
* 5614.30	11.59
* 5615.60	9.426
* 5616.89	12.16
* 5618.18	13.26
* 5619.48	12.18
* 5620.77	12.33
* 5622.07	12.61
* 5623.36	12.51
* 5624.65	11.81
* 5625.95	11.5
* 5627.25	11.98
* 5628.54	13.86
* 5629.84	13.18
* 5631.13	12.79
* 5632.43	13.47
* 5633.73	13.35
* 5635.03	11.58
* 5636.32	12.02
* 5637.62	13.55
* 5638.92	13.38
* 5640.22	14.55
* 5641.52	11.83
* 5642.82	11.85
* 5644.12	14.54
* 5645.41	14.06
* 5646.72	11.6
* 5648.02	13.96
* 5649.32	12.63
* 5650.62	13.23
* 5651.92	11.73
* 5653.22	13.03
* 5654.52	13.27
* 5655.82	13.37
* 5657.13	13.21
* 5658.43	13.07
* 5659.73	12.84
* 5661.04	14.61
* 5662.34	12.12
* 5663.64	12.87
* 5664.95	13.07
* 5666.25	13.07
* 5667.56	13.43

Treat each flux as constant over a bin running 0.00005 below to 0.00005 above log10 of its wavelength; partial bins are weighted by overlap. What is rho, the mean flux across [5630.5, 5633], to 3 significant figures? 13.1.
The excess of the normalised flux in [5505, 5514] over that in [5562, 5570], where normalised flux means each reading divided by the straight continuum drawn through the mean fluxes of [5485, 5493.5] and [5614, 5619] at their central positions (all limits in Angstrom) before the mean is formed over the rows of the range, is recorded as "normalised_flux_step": -0.13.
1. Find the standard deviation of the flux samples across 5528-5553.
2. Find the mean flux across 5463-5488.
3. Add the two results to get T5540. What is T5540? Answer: 13.4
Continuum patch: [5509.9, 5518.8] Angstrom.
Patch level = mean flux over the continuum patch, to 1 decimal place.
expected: 12.7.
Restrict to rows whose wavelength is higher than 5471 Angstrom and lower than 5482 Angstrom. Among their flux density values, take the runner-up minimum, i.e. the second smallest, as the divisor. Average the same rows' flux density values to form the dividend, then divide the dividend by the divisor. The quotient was 1.12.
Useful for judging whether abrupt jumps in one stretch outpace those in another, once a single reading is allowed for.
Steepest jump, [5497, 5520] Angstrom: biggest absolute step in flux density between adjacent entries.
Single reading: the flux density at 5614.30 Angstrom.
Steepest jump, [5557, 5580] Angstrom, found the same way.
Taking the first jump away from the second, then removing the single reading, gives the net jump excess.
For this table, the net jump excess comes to -9.5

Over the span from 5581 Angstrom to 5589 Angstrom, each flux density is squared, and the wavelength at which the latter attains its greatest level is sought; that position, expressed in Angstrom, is 5582.08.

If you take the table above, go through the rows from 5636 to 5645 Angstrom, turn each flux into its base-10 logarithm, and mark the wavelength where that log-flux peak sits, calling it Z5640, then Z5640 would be 5640.22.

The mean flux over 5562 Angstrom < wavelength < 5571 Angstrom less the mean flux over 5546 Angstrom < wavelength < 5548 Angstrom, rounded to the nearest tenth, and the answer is 1.4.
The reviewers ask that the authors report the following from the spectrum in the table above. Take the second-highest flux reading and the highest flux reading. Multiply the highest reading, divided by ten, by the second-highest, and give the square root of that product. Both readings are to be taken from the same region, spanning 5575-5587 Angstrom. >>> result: 4.30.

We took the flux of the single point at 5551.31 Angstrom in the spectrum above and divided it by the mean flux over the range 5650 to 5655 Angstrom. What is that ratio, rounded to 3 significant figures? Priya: 1.05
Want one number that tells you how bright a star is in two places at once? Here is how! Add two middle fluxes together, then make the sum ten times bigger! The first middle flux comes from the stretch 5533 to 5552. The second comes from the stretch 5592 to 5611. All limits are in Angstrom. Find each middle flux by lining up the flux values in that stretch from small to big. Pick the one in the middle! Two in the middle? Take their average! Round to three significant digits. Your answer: 258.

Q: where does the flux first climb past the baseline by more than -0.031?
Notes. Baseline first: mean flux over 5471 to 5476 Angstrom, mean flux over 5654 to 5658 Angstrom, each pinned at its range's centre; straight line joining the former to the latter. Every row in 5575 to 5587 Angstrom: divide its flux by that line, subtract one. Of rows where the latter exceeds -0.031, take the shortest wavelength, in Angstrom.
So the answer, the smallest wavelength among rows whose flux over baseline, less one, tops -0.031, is 5575.65 Angstrom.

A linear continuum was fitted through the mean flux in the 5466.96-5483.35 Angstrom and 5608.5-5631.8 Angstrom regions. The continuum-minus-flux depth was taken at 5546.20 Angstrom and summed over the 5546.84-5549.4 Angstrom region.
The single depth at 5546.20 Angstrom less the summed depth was 2.8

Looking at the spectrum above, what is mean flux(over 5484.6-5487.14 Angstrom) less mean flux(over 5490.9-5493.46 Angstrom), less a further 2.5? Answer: -3.7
